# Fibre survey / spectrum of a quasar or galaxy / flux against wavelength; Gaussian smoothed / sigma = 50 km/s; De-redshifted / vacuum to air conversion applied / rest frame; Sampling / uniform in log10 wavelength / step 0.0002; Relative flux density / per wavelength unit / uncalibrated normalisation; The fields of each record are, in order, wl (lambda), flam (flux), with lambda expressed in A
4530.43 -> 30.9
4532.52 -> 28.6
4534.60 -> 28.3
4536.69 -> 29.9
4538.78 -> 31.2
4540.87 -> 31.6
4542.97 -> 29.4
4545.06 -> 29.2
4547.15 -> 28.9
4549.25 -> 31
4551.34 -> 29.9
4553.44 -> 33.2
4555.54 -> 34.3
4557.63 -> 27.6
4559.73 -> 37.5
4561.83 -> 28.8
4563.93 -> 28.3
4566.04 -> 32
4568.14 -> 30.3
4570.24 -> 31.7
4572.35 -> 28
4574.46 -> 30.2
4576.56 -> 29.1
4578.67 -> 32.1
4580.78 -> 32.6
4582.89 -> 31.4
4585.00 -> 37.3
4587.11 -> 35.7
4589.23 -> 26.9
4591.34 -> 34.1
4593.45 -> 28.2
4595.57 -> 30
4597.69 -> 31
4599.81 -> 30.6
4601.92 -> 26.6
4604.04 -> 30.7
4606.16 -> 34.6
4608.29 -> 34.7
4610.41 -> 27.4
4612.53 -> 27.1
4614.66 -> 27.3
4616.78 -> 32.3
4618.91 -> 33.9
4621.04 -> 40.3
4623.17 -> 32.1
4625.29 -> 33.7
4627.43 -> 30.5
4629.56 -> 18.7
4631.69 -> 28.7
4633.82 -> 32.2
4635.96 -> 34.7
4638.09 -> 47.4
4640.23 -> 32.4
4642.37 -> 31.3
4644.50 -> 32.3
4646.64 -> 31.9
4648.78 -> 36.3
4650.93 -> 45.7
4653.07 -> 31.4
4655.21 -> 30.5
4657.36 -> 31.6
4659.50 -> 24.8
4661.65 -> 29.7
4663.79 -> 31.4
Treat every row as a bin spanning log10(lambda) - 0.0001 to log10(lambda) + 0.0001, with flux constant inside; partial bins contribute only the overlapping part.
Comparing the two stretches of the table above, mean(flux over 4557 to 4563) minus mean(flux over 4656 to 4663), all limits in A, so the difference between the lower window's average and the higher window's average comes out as 2.6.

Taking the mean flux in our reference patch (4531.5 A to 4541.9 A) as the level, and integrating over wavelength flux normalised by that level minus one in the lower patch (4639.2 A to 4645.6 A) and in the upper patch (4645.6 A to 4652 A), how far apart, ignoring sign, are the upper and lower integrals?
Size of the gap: 1.28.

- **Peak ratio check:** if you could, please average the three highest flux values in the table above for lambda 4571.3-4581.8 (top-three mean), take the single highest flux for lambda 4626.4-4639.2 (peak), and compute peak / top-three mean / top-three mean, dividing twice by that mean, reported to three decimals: 0.047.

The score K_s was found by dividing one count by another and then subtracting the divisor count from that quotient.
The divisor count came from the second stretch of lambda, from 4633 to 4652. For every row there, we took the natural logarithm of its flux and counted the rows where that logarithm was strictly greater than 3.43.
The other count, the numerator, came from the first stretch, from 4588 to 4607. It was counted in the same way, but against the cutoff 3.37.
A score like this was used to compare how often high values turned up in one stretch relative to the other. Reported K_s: -8.3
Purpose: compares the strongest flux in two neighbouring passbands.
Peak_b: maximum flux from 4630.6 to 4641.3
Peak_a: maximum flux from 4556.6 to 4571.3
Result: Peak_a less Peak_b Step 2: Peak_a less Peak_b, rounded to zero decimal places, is -10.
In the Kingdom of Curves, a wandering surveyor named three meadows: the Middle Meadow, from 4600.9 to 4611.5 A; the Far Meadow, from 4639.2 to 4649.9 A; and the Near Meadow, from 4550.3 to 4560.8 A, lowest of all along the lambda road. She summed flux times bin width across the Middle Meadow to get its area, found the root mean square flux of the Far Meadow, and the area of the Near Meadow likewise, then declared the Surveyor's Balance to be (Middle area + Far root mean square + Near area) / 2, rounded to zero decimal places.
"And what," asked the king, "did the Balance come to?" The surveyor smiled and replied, 350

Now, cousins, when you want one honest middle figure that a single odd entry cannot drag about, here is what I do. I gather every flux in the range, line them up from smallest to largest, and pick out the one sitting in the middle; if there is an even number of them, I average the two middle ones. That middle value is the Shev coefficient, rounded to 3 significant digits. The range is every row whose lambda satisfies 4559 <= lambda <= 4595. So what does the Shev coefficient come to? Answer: 31.4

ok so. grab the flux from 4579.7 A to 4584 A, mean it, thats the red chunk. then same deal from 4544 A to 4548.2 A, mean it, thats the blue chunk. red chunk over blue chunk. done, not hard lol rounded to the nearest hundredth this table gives 1.10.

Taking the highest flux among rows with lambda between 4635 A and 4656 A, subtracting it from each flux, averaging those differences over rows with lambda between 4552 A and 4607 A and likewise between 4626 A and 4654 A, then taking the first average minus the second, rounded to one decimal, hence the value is -2.1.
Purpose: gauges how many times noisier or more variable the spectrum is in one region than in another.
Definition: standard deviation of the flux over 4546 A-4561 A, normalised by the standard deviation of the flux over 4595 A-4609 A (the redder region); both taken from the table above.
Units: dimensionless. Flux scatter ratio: 1.2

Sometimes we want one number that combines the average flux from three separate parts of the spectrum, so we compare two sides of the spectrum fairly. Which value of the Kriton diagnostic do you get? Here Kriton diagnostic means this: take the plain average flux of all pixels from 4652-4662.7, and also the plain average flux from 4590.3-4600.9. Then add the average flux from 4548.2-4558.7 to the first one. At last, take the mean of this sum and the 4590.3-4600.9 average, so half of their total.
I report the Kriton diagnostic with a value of 45.8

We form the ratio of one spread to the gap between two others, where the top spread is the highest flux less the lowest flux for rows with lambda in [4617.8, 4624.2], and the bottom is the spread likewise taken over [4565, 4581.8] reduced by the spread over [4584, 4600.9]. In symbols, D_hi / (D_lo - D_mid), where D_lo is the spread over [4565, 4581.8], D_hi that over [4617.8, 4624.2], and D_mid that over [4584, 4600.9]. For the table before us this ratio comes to -1.4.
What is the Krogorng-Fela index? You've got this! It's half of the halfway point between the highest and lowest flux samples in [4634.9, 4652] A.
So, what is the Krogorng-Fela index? 19.7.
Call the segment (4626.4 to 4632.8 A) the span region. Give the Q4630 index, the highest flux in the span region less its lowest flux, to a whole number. 12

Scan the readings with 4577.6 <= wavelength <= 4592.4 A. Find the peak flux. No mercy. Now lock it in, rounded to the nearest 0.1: 37.3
